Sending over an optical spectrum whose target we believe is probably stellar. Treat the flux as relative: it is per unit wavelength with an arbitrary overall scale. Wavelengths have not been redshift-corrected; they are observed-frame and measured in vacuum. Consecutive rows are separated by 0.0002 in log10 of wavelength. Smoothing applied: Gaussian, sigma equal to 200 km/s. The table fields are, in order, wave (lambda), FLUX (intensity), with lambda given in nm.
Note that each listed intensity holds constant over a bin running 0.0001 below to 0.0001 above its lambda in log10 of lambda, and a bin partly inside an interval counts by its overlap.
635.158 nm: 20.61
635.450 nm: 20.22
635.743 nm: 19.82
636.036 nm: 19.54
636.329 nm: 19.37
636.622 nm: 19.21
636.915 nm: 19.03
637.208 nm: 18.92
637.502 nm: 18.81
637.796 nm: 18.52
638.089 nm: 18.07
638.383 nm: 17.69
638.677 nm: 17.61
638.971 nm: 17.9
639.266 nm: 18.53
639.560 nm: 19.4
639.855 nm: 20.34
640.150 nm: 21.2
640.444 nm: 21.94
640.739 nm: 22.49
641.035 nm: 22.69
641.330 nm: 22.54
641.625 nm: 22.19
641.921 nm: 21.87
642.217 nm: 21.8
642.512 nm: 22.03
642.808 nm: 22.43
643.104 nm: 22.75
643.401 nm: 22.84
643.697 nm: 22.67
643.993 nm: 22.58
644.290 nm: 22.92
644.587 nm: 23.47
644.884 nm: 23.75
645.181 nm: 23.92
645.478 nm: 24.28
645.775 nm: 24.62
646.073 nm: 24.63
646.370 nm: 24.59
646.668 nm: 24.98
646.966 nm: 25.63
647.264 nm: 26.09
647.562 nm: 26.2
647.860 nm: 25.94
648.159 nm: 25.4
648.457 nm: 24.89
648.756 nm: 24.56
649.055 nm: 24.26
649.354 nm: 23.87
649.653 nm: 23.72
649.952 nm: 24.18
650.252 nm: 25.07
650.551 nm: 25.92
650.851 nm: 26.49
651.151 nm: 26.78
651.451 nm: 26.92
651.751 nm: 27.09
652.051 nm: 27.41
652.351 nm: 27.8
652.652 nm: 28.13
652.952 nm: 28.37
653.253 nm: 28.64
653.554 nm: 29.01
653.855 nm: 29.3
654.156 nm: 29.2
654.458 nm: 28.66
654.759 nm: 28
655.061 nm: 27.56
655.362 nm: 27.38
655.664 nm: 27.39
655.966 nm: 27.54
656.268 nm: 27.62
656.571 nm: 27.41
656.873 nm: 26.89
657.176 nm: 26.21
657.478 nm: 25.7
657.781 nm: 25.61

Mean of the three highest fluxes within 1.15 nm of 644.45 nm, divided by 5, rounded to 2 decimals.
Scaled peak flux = 4.80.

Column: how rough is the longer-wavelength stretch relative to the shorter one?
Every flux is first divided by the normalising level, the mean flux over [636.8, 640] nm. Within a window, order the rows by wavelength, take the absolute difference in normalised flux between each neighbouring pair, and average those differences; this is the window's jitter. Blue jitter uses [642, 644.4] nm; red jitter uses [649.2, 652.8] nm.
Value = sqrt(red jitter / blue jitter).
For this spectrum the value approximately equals 1.33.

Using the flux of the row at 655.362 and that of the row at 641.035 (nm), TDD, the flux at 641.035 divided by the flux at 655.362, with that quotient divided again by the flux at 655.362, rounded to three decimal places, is 0.030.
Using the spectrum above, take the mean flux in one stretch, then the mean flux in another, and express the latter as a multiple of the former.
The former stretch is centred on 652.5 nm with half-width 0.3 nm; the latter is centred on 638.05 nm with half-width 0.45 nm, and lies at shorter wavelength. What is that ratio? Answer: 0.65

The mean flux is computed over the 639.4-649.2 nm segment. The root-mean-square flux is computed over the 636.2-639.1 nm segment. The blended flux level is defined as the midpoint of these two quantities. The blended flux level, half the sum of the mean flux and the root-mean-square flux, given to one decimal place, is 21.0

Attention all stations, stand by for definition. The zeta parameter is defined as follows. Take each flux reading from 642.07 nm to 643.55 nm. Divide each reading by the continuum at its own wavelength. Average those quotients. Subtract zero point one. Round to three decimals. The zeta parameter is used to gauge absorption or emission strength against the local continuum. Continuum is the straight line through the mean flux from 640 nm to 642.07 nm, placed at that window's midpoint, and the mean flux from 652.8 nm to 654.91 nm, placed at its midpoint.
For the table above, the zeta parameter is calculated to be 0.871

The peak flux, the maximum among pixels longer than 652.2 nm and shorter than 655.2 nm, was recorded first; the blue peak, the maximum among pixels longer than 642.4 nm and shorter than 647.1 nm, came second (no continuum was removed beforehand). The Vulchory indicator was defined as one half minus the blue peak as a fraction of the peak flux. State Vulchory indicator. -0.375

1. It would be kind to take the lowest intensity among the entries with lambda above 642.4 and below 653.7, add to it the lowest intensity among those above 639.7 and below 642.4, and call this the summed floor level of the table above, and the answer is 42.4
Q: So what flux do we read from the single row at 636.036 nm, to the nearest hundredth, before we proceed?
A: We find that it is 19.54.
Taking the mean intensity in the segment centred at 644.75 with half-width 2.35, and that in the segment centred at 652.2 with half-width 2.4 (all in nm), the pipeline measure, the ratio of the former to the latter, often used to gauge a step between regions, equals 0.86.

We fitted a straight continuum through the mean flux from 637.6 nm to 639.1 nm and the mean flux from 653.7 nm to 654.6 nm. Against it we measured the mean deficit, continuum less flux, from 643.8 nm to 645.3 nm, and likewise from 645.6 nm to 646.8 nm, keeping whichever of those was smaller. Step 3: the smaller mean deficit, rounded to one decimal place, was -1.2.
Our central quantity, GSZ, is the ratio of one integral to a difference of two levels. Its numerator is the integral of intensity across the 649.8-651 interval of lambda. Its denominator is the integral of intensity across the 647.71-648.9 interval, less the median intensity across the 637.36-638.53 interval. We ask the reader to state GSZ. 2.6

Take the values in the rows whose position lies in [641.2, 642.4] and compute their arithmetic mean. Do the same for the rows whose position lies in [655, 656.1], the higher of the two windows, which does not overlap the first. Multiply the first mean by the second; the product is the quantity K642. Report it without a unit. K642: 607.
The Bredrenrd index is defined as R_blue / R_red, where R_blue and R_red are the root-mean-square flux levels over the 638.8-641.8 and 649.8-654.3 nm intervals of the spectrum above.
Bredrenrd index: 0.77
